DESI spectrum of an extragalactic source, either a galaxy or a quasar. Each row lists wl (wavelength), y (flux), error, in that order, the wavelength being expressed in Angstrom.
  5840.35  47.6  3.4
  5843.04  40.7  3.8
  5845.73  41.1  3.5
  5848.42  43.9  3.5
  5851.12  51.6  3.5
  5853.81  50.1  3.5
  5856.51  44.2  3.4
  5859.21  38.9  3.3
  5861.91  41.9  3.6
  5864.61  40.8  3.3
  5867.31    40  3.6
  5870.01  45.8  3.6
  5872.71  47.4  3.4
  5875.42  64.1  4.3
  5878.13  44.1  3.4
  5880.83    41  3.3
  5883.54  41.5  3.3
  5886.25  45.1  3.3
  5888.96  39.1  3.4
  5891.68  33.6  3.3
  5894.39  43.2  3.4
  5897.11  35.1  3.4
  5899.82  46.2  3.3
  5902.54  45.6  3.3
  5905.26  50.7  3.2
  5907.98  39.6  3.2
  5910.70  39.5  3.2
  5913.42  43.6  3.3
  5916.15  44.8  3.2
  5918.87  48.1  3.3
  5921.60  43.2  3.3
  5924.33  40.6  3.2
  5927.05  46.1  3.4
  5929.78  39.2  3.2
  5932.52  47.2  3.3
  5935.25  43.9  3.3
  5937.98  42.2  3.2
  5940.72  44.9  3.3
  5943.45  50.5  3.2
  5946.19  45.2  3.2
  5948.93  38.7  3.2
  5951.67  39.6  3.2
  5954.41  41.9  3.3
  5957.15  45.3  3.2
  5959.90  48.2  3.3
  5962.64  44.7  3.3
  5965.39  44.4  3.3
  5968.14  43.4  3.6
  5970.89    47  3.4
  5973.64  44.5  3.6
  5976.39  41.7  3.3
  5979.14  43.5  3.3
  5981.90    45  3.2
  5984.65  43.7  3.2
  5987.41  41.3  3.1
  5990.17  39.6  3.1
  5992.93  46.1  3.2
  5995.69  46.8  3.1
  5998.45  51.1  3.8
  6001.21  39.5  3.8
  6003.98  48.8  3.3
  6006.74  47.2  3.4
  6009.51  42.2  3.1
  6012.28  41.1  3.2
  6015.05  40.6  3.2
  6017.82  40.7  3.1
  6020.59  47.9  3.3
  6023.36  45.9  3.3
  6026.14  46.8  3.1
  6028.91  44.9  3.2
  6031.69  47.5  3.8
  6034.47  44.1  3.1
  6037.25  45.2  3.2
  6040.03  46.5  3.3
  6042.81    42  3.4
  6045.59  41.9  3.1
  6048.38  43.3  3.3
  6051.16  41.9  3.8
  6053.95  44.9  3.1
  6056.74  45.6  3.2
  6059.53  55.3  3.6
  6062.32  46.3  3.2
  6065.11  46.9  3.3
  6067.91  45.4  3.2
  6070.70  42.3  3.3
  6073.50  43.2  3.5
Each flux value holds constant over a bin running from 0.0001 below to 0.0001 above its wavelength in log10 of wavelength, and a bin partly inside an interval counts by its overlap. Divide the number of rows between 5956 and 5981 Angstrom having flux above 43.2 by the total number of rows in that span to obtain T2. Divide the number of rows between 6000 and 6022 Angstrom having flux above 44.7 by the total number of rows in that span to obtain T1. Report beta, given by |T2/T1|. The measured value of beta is 2.4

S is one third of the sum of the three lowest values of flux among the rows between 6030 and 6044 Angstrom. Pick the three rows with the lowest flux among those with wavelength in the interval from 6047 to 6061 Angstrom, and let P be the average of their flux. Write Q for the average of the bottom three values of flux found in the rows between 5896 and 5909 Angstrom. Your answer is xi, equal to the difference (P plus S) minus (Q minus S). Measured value 90.8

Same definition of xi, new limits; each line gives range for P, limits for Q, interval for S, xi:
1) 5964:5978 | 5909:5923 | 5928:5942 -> 84.6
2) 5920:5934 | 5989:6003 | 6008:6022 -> 80.9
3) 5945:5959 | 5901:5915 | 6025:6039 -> 88.6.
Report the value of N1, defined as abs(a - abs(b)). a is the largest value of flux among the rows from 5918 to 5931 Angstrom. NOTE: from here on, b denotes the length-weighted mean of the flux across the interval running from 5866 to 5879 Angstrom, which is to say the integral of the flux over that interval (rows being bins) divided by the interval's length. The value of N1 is 0.4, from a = 48.1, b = 48.5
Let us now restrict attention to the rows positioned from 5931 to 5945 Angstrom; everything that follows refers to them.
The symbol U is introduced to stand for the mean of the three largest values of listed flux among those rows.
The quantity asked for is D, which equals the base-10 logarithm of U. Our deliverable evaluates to 1.68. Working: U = 47.5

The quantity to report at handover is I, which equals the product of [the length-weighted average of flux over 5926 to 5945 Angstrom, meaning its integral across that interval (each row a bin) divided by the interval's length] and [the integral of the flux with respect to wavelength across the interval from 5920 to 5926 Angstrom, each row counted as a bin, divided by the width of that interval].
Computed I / 1900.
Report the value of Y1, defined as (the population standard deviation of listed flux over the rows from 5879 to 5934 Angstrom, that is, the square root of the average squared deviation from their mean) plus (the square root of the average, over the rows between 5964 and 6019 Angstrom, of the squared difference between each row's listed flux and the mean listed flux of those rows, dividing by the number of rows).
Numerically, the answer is 7.3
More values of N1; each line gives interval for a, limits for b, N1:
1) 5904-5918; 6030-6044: 5.6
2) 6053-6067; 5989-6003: 10.5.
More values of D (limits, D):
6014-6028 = 1.67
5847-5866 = 1.69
